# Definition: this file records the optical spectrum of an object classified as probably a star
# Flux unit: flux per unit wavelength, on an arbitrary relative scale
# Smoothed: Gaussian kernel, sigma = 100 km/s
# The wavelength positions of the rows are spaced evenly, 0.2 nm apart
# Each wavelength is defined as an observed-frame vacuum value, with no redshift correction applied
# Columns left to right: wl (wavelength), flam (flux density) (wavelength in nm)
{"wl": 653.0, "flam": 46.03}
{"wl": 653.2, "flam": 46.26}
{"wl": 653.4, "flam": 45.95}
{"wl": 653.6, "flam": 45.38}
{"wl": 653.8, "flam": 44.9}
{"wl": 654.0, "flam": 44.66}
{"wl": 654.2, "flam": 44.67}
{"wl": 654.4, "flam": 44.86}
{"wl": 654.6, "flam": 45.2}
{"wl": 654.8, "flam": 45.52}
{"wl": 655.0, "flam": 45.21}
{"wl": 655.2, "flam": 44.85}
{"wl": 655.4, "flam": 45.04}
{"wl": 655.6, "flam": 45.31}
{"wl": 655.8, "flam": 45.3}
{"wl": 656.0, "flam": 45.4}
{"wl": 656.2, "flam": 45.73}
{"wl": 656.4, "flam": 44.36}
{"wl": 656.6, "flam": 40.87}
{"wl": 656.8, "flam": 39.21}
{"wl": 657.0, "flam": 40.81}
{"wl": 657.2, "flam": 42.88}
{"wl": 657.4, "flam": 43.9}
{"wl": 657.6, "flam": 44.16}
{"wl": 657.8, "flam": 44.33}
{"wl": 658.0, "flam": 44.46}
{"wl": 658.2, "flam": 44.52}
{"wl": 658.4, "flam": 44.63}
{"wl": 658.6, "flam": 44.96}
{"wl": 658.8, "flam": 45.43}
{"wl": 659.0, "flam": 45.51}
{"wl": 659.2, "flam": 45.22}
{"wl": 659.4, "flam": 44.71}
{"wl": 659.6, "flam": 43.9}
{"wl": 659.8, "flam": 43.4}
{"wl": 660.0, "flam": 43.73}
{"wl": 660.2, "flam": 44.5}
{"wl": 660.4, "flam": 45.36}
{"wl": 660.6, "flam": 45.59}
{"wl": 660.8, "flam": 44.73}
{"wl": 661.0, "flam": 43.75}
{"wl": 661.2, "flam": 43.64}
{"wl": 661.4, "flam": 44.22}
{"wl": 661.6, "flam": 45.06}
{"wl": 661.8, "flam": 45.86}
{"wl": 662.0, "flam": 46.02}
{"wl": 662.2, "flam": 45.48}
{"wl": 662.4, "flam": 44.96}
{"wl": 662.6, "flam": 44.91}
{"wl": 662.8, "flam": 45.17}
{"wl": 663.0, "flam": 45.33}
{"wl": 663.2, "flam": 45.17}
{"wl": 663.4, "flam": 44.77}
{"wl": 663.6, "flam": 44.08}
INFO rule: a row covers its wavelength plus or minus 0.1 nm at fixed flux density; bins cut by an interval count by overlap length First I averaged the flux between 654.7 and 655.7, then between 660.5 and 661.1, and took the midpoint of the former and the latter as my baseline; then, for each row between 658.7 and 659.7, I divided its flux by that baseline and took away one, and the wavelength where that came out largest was 659.0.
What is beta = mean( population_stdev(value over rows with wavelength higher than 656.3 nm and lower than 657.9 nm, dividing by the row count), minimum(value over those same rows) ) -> 20.5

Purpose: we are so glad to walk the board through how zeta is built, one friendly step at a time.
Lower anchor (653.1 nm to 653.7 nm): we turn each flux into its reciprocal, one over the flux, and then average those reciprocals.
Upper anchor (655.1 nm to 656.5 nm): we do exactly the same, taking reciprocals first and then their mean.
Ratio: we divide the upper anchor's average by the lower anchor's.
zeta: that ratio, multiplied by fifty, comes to 50.8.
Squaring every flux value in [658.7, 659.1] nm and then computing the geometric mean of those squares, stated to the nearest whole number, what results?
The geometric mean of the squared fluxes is 2068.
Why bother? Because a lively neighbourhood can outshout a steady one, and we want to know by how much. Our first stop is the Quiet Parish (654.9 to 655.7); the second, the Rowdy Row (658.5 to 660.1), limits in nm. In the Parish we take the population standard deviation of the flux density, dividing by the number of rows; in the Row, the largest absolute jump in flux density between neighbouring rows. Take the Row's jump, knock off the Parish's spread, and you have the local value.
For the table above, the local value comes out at 0.64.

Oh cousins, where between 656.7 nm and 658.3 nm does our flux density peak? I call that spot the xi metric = 658.2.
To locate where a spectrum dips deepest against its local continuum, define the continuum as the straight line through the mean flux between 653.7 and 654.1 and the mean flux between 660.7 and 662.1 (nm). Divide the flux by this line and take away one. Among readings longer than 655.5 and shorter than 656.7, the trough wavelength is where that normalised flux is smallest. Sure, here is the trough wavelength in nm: 656.6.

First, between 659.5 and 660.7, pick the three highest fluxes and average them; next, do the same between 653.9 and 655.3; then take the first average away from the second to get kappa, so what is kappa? 0.16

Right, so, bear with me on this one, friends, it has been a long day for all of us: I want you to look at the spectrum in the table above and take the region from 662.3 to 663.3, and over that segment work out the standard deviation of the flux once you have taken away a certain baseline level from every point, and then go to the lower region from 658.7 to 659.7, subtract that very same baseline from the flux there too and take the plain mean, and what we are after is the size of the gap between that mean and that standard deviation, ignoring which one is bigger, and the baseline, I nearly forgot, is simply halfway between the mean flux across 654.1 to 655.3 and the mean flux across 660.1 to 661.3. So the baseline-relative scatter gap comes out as 0.0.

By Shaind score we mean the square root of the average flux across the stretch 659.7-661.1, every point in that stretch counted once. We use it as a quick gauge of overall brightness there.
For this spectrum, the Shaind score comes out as 6.67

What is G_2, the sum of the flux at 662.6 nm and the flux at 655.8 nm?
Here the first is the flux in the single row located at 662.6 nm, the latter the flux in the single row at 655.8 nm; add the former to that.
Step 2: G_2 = 90.2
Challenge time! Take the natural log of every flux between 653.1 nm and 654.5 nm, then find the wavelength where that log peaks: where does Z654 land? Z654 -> 653.2 nm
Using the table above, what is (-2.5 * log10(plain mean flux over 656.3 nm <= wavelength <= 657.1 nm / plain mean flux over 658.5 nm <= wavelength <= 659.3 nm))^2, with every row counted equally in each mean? 0.0099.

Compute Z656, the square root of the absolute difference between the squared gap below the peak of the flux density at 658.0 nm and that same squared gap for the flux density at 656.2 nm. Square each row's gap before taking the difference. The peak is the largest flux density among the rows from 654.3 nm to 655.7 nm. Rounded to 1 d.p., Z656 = 1.0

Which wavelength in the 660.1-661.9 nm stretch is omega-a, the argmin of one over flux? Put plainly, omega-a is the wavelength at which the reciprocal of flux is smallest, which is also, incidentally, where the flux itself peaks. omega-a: 661.8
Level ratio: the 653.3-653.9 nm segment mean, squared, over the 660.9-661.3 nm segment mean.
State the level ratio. 47.2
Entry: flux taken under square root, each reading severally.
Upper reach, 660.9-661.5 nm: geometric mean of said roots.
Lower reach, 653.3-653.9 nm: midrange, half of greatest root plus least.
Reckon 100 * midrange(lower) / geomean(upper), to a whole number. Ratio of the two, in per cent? 102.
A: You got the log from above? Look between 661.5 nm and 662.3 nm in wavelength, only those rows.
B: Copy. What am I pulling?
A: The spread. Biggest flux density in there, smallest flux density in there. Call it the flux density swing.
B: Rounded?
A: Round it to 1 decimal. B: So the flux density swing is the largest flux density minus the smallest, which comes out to 1.0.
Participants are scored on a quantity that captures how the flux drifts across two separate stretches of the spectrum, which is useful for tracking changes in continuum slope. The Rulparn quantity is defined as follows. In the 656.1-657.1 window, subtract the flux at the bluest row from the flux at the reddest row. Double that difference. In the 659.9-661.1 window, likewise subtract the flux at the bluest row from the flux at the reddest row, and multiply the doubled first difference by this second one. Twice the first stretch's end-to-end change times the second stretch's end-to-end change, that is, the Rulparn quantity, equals -0.2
